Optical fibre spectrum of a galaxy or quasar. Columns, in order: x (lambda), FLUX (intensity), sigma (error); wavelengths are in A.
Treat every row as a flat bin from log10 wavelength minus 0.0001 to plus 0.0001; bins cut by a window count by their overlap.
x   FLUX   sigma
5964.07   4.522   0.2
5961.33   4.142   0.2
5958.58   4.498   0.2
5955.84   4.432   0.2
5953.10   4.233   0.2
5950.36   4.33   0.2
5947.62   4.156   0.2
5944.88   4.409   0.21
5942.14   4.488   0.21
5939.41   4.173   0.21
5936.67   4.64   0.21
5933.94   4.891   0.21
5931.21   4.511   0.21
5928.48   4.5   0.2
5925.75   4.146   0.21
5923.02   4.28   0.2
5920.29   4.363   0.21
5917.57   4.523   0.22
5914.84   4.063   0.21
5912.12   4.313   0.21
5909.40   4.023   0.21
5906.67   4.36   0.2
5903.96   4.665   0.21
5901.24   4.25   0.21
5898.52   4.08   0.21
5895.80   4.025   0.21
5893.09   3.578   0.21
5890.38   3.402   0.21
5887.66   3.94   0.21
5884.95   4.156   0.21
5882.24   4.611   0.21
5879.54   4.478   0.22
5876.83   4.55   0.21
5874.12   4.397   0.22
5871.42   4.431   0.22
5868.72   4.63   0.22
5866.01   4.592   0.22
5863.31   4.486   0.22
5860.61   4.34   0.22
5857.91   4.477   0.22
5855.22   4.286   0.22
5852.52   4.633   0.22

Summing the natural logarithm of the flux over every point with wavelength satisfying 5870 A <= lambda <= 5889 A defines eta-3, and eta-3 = 10.31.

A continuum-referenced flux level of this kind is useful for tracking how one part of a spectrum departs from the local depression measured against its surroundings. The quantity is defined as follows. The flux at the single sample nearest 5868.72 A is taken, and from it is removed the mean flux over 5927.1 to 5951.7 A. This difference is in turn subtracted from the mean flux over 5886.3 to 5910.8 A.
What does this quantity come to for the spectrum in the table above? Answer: 3.86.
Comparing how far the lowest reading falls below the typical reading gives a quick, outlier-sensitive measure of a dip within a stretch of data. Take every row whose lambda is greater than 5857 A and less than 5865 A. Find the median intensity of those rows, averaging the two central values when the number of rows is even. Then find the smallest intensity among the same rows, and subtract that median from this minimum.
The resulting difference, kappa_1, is -0.137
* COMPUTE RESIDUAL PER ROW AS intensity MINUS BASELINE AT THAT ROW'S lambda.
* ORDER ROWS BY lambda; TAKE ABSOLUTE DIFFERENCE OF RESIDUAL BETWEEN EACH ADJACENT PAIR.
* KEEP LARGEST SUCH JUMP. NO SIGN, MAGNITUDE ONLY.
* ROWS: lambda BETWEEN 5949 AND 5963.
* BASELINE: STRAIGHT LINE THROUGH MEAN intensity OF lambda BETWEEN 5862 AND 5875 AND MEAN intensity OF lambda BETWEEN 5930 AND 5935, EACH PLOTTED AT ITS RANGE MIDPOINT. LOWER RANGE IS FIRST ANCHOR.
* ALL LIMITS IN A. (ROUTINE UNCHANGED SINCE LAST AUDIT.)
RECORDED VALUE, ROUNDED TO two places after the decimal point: 0.36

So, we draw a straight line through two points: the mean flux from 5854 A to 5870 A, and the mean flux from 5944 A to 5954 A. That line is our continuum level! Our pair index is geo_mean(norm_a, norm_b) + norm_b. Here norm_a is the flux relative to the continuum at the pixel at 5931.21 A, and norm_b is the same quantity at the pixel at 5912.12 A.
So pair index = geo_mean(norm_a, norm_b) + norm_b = 2.01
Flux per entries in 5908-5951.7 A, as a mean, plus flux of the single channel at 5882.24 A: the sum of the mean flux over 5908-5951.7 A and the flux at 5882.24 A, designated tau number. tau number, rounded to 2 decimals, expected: 8.97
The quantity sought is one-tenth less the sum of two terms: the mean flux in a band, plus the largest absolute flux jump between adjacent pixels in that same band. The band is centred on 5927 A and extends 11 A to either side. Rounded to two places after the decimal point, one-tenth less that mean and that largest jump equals -4.76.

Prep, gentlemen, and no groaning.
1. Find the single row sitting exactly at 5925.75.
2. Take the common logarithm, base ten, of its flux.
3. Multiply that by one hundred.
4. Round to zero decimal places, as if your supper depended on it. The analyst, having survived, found 62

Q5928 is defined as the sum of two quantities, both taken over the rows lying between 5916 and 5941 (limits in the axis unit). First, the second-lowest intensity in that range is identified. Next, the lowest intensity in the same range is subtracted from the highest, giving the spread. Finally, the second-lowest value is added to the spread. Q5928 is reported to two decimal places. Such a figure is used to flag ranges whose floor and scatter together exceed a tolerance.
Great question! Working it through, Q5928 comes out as 4.92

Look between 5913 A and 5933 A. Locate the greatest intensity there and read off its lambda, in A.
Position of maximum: 5917.57 A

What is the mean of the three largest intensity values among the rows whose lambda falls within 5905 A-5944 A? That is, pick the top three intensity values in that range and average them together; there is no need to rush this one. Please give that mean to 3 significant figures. 4.68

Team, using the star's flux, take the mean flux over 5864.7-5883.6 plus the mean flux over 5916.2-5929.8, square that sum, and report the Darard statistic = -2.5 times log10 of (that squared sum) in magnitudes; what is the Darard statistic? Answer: -4.744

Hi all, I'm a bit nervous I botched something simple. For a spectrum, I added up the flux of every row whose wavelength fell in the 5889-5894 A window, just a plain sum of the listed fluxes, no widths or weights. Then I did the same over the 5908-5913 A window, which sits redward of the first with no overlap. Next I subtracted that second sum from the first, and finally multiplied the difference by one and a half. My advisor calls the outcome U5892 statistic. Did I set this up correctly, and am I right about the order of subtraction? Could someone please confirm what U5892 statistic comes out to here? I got -2.0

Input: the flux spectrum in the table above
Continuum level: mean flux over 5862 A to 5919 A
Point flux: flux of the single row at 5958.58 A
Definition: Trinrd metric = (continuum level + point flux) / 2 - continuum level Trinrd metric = 0.12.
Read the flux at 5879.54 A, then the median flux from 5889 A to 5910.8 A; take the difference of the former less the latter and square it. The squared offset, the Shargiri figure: 0.18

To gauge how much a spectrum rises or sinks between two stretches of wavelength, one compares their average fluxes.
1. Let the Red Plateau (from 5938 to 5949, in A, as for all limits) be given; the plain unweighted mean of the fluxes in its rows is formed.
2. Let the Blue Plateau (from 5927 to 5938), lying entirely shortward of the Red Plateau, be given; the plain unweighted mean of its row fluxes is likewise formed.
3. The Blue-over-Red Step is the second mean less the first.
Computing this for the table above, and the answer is 0.33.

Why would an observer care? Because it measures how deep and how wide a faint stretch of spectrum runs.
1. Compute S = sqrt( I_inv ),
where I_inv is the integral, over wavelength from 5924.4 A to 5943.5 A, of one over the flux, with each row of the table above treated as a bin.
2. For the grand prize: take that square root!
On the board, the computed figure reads 2.07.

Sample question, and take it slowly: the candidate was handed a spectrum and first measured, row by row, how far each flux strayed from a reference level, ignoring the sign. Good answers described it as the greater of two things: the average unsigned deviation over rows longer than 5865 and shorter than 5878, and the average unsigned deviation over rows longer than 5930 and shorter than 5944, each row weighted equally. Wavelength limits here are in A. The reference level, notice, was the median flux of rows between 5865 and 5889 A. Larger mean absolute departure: 0.2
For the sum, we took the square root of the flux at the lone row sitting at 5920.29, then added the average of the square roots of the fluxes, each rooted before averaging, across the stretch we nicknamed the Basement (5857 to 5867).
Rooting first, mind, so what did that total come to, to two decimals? 4.20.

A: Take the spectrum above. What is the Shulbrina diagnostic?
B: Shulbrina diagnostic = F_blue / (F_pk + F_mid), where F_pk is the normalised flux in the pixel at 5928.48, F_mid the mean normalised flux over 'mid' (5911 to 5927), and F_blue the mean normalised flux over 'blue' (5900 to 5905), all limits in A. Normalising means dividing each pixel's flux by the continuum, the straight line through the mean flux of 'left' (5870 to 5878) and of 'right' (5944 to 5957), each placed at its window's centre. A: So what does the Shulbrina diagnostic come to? 0.50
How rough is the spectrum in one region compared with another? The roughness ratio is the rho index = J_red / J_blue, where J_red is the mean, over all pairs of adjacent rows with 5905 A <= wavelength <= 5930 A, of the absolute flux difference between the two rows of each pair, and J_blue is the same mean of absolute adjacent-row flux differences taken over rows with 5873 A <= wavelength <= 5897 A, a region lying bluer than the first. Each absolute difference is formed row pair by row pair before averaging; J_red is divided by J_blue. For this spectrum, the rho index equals 0.94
